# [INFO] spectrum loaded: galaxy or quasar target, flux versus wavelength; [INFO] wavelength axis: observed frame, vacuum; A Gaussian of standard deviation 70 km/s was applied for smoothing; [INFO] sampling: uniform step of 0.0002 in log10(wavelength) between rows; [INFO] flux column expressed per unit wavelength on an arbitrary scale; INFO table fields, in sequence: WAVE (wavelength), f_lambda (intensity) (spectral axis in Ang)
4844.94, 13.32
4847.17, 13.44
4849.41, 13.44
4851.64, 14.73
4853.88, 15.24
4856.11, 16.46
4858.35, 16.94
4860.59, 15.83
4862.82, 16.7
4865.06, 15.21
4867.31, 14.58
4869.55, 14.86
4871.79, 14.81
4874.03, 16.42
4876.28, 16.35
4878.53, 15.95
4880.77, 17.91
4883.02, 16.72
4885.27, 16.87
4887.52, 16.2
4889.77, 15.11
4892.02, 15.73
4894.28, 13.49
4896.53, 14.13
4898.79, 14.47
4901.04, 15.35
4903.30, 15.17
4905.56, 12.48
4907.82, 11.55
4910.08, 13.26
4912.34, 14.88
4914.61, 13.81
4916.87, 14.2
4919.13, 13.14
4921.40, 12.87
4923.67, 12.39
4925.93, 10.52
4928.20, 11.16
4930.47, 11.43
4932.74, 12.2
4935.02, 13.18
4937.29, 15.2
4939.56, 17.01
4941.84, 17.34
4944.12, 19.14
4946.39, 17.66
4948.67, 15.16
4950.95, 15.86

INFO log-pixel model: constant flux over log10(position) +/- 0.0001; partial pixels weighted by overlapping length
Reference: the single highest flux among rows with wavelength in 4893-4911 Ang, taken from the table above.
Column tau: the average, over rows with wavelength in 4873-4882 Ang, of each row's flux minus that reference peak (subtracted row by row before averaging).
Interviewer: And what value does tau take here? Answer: 1.3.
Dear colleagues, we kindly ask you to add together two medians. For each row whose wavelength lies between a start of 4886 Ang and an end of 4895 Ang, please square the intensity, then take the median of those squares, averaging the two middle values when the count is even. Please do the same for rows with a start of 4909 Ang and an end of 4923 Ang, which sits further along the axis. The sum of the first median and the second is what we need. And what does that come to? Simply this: 421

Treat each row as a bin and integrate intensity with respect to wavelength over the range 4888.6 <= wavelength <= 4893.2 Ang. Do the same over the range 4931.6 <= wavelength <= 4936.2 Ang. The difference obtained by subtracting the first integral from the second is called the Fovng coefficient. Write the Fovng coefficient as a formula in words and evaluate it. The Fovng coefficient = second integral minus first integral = -12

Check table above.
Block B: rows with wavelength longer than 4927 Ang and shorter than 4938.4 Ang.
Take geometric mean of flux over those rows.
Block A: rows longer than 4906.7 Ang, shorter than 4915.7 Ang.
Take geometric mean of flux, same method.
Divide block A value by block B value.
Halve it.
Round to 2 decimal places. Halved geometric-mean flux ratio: 0.53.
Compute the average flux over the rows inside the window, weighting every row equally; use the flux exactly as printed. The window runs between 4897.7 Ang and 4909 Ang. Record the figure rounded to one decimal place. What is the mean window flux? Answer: 13.8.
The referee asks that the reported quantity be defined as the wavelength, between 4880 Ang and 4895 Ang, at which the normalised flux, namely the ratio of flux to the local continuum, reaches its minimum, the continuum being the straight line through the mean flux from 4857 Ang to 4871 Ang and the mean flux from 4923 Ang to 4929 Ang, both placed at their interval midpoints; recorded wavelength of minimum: 4894.28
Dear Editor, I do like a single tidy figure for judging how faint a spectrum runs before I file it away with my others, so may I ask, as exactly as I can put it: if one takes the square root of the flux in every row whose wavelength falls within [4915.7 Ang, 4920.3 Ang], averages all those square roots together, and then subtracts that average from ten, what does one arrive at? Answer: 6.30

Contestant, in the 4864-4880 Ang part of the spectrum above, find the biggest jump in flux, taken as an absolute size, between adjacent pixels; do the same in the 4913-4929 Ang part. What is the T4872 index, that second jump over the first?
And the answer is 1.16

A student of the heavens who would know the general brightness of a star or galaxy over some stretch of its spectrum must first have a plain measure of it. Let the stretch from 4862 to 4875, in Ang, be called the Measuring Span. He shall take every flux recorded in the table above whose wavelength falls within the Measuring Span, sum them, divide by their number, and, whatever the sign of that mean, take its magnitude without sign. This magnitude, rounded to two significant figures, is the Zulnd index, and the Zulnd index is 15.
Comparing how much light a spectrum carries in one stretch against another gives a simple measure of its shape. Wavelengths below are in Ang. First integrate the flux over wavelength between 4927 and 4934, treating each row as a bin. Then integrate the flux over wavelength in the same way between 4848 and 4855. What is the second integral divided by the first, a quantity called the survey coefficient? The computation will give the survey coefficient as 1.2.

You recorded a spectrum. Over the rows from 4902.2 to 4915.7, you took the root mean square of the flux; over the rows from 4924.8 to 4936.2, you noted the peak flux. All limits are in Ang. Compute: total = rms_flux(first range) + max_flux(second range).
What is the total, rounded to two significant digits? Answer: 27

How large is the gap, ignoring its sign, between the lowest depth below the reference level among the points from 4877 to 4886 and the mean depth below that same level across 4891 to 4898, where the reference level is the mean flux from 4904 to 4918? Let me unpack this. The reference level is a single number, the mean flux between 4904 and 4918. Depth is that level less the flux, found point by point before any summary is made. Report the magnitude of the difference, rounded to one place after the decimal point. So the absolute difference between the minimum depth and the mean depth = 3.5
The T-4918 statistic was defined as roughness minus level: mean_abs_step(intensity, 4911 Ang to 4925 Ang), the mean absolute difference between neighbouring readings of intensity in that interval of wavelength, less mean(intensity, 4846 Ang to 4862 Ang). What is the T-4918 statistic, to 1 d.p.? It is -14.5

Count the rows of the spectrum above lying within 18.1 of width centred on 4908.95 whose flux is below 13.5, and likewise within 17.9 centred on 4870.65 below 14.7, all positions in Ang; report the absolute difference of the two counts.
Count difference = 2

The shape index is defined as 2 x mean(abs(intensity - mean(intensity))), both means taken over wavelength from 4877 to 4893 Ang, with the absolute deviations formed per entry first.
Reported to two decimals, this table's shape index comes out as 1.39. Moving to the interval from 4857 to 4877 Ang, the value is 1.56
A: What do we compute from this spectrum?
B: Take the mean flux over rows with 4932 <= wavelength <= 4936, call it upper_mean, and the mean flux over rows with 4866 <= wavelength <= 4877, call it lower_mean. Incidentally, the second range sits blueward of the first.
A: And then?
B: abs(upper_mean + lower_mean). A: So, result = 28.1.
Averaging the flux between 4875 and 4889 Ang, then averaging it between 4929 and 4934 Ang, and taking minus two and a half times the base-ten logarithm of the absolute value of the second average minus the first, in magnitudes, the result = -1.7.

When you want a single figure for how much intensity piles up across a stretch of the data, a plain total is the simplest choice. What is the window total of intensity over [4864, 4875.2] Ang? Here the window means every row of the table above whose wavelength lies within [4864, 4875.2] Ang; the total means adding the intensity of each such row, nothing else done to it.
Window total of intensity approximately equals 76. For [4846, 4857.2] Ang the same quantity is 73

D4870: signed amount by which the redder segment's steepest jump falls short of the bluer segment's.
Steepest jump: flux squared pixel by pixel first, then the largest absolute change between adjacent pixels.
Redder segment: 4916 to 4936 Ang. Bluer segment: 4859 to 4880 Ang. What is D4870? 7.4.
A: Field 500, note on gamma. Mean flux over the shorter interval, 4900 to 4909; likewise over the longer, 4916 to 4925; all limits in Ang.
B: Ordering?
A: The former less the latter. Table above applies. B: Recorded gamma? 0.5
